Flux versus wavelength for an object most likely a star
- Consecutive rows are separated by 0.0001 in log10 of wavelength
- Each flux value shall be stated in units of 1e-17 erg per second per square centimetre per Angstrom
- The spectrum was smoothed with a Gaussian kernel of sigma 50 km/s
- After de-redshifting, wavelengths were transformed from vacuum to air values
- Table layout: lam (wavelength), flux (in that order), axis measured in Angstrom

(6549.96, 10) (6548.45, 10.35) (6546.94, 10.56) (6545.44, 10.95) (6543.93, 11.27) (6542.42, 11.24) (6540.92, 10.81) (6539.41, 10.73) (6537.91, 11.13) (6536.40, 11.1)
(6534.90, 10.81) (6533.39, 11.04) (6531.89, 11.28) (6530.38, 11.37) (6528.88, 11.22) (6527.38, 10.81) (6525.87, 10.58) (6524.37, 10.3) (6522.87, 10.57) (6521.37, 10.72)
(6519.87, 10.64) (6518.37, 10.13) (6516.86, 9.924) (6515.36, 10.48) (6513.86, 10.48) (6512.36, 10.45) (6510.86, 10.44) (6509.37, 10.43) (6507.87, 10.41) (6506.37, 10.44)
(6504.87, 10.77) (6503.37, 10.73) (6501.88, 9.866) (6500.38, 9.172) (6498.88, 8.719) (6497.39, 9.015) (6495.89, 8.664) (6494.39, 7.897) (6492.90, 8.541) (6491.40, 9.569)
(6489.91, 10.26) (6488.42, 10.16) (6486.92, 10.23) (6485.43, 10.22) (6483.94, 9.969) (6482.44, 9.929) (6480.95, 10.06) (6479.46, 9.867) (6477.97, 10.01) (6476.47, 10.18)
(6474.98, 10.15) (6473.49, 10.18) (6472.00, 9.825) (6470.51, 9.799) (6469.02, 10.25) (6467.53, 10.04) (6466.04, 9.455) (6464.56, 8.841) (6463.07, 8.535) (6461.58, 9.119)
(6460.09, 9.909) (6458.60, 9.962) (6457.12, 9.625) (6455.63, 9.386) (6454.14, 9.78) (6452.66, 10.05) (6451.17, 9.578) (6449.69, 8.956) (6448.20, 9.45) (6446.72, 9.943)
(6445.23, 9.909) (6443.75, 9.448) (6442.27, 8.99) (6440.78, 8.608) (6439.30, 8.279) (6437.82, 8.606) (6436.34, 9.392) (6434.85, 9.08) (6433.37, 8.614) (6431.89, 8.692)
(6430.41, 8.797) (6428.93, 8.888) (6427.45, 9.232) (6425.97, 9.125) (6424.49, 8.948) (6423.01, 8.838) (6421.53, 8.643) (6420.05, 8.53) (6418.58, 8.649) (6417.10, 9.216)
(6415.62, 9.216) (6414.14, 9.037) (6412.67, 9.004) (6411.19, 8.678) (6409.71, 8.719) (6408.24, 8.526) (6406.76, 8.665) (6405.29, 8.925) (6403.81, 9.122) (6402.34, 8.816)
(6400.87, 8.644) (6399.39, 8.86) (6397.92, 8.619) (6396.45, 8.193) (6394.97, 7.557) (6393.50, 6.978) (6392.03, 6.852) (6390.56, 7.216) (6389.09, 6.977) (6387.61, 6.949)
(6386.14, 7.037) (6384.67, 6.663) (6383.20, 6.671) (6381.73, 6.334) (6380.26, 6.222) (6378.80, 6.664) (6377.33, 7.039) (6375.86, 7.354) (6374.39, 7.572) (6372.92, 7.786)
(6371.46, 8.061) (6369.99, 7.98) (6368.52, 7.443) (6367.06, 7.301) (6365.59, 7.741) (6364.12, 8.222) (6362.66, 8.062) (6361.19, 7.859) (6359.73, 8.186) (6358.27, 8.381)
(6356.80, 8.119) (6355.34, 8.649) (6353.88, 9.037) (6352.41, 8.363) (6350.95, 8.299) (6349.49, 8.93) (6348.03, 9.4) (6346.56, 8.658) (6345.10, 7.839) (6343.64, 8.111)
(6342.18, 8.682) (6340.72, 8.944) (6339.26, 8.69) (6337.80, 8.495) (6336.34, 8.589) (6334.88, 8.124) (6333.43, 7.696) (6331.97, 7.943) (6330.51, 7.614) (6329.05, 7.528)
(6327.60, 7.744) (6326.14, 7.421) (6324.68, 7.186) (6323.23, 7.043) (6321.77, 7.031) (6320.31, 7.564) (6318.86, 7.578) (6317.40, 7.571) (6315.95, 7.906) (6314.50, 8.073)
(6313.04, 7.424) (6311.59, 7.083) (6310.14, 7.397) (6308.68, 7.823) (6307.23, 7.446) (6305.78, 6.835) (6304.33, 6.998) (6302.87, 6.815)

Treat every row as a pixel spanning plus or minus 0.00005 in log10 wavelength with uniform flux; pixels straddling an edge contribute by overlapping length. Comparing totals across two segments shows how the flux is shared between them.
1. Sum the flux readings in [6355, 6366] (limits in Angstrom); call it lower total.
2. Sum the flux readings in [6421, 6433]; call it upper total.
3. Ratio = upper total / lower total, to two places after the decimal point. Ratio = 1.09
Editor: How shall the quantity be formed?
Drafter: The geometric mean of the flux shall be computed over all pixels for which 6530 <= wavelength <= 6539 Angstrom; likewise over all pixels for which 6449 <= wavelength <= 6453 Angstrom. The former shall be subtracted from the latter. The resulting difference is -2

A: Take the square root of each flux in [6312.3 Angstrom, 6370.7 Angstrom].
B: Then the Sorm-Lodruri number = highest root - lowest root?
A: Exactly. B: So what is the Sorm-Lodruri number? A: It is 0.41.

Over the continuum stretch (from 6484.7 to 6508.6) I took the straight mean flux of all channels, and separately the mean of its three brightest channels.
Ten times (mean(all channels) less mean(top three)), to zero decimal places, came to -10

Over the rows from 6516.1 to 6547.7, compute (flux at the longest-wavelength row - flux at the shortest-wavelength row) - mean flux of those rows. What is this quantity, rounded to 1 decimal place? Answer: -10.2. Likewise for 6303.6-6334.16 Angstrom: -6.8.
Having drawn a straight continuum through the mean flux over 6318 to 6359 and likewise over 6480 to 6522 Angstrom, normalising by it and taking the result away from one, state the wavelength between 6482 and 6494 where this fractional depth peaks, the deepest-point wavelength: 6492.90 Angstrom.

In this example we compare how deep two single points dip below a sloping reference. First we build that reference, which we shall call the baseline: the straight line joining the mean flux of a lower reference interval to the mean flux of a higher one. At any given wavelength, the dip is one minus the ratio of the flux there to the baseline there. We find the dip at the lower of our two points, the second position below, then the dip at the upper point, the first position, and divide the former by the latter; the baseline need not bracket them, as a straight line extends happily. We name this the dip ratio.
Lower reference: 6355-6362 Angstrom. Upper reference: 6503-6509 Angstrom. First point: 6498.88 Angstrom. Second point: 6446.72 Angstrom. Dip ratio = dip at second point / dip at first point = -0.2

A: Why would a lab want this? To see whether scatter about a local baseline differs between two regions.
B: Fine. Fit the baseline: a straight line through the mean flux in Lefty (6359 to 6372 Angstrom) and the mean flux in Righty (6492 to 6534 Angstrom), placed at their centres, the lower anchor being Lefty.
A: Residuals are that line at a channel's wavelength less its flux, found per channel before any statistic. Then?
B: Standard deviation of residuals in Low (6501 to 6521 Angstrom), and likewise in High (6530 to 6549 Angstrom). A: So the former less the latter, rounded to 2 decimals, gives -0.07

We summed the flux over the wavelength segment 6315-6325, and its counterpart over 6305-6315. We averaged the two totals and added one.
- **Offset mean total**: 53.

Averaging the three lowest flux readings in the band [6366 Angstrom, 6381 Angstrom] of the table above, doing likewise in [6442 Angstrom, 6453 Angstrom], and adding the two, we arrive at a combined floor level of 15.8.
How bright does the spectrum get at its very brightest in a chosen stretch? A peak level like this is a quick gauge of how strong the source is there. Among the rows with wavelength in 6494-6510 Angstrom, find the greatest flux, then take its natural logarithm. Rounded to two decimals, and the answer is 2.38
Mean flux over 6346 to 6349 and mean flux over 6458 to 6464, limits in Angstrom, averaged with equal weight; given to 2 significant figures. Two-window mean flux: 9.2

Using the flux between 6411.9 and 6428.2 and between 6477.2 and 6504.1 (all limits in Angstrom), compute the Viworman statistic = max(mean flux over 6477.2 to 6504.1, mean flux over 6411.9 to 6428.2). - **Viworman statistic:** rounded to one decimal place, 9.6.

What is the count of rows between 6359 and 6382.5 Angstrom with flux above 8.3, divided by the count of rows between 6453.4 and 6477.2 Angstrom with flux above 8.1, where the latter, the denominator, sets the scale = 0.00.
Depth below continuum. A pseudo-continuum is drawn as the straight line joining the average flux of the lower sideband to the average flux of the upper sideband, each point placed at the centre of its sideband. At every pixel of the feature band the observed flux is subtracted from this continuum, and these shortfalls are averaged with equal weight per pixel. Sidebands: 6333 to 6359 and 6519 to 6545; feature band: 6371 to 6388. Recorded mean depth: 1.9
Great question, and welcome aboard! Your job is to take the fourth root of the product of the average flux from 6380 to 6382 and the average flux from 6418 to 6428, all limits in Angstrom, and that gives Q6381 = 2.73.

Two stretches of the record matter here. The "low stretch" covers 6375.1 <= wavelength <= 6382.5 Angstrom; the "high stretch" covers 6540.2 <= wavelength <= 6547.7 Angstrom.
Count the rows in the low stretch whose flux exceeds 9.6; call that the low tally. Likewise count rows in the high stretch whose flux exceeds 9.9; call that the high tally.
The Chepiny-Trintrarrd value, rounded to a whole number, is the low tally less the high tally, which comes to -5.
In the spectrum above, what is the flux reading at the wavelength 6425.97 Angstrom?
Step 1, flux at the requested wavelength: 9.125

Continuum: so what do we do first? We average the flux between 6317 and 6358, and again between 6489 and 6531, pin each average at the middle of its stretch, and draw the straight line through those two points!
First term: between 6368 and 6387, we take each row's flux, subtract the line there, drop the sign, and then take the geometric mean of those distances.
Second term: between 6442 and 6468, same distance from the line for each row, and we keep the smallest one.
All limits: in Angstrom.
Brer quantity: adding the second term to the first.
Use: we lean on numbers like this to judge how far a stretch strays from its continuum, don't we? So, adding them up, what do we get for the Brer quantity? 1.3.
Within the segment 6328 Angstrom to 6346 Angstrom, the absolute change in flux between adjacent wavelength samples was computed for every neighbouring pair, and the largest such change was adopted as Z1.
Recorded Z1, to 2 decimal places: 0.57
